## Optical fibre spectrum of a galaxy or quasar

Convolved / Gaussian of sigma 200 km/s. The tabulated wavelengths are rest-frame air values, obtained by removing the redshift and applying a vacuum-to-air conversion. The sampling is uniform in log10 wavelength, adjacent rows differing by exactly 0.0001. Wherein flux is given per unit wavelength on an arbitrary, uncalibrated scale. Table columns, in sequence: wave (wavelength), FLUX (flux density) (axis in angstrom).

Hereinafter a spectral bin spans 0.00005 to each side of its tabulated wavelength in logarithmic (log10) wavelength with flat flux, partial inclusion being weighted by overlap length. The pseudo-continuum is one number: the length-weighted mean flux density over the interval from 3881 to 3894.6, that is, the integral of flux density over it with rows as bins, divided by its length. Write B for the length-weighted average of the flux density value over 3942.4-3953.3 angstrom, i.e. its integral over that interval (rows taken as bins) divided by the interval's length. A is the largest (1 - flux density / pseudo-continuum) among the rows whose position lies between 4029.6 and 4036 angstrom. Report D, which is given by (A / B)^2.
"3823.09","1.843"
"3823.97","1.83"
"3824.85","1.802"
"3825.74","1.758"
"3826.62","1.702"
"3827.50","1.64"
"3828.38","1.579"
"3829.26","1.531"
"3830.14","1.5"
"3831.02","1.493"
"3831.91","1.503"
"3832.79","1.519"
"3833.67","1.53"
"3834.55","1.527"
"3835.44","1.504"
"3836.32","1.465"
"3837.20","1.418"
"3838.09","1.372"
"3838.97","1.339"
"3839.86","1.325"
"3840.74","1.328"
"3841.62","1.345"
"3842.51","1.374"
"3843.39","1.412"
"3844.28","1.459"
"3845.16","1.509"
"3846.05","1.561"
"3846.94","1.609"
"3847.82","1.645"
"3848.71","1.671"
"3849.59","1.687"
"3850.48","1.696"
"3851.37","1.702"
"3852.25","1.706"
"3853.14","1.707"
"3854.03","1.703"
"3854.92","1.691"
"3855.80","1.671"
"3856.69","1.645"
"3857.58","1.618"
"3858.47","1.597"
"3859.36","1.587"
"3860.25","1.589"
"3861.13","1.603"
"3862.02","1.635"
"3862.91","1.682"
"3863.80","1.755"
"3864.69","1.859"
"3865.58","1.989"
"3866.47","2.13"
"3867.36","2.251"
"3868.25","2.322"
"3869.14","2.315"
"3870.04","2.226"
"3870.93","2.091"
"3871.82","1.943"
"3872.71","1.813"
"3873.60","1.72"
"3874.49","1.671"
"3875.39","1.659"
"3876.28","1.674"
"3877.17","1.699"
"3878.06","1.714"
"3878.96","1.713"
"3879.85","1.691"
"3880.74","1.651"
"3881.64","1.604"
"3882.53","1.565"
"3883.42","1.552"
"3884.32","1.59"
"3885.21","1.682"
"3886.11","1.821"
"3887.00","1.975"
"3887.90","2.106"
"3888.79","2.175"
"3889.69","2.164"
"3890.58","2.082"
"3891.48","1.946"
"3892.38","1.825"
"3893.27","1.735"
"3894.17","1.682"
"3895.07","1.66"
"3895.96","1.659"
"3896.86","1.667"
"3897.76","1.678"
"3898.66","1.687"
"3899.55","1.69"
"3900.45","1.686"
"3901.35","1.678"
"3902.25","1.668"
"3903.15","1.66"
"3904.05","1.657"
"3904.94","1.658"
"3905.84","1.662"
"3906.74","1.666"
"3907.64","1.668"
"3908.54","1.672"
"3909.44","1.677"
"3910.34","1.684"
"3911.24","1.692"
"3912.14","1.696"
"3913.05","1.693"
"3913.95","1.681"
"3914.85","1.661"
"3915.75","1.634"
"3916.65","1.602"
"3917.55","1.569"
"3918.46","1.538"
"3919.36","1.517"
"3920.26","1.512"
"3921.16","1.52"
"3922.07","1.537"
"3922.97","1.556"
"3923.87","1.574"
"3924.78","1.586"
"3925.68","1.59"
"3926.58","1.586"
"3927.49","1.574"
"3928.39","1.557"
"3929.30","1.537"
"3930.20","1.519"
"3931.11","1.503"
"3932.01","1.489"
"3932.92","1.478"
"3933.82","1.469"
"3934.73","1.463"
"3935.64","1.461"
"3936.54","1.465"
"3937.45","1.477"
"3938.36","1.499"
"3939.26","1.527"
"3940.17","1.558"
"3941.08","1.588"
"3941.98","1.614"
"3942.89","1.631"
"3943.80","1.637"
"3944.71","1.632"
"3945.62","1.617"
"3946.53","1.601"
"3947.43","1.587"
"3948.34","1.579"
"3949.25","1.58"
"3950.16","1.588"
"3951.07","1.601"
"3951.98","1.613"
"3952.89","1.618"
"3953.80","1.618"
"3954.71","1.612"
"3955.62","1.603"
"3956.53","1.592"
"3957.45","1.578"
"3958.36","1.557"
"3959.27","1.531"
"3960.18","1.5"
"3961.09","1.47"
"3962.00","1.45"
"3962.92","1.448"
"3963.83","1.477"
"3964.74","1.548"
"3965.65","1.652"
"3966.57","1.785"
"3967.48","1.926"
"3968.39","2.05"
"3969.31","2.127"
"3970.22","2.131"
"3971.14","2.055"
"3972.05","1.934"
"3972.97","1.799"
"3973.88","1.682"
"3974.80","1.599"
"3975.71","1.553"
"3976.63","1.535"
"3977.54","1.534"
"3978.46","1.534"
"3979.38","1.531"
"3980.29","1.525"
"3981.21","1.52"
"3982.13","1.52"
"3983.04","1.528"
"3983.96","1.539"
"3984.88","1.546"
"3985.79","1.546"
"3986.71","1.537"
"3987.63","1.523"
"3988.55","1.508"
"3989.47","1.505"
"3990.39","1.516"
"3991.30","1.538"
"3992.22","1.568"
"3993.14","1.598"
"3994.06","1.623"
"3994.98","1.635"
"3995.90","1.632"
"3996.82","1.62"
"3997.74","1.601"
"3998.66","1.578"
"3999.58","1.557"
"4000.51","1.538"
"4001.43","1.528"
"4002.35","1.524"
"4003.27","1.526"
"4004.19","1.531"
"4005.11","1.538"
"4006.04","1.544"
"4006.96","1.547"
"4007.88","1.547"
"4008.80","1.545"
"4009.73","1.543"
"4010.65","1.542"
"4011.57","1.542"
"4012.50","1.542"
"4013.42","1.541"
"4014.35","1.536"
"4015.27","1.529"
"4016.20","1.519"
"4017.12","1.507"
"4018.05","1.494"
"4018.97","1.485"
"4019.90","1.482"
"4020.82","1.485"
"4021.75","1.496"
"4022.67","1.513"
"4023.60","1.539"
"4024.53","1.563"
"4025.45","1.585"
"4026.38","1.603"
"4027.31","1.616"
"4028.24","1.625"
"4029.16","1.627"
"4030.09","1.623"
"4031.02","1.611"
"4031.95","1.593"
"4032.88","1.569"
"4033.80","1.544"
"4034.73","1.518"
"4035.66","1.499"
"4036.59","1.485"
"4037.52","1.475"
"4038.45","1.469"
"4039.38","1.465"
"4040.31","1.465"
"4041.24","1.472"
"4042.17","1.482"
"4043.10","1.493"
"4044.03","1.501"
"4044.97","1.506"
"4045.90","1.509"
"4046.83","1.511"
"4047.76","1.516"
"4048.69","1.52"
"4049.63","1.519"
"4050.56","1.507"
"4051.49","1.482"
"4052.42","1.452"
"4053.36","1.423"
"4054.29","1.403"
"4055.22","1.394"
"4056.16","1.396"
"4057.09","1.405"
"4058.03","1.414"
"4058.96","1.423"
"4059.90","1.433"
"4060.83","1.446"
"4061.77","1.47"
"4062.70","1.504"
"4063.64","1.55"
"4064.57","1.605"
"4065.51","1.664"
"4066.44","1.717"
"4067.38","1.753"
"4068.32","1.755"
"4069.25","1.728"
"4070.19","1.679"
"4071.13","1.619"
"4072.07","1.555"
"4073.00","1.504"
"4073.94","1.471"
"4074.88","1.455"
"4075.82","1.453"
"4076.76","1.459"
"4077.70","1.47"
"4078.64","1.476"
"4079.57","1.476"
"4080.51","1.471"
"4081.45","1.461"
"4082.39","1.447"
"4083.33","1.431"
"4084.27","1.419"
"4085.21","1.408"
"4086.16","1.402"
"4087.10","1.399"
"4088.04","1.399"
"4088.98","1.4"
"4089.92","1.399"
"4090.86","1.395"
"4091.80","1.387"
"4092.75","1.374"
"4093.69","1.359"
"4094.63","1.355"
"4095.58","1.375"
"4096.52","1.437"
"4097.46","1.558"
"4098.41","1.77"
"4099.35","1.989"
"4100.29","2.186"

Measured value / 0.0127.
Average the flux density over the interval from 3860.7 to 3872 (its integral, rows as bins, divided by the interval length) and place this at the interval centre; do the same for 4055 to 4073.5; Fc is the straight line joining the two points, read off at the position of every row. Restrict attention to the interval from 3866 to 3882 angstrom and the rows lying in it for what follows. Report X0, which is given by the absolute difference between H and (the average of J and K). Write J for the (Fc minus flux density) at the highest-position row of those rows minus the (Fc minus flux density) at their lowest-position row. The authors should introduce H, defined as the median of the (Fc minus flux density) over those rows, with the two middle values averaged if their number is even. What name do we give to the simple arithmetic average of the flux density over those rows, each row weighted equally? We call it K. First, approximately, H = 0.25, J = 0.49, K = 1.88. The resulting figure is 0.9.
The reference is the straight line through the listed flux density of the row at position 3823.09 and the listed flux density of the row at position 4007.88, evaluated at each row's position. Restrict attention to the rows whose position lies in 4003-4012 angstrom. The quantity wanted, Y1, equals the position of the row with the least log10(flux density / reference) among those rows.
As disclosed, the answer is 4003.27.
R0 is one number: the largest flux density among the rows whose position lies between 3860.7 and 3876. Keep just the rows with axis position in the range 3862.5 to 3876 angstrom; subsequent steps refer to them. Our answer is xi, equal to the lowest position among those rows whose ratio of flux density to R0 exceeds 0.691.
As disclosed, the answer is 3862.91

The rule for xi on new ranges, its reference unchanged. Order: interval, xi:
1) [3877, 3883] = 3877.17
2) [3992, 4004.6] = 3994.06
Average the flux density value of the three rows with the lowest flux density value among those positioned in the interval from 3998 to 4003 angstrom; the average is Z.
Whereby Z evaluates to 1.53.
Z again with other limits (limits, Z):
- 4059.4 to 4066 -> 1.45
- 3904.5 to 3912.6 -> 1.66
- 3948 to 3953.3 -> 1.58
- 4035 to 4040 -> 1.47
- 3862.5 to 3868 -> 1.77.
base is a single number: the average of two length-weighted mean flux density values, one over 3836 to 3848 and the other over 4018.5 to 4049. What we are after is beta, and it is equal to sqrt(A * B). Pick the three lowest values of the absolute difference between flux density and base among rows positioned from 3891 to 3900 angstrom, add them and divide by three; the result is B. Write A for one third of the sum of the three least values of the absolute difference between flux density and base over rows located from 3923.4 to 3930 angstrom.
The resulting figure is 0.12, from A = 0.074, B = 0.18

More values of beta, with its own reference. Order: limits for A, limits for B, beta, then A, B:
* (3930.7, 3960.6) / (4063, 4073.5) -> 0.02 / 0.005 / 0.05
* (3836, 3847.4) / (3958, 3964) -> 0.02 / 0.022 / 0.01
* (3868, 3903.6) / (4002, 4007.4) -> 0.06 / 0.087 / 0.04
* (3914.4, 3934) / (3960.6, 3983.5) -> 0.01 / 0.008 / 0.02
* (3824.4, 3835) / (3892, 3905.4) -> 0.05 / 0.016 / 0.18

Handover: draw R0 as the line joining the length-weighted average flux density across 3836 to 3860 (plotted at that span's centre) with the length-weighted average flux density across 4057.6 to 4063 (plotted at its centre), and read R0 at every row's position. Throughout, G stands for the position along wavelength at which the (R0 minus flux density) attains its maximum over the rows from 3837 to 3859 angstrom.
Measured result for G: 3839.86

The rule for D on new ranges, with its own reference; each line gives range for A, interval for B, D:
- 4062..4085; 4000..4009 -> 0.0214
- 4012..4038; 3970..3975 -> 0.0109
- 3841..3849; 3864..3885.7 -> 0.0209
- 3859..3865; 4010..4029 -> 0.0075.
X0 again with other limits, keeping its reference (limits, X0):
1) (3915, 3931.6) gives 0.5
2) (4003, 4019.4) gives 0.6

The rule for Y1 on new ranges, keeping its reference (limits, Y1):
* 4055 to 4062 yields 4055.22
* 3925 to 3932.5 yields 3932.01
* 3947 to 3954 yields 3948.34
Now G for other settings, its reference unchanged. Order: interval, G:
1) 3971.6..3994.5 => 3989.47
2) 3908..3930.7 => 3920.26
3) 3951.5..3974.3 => 3962.92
